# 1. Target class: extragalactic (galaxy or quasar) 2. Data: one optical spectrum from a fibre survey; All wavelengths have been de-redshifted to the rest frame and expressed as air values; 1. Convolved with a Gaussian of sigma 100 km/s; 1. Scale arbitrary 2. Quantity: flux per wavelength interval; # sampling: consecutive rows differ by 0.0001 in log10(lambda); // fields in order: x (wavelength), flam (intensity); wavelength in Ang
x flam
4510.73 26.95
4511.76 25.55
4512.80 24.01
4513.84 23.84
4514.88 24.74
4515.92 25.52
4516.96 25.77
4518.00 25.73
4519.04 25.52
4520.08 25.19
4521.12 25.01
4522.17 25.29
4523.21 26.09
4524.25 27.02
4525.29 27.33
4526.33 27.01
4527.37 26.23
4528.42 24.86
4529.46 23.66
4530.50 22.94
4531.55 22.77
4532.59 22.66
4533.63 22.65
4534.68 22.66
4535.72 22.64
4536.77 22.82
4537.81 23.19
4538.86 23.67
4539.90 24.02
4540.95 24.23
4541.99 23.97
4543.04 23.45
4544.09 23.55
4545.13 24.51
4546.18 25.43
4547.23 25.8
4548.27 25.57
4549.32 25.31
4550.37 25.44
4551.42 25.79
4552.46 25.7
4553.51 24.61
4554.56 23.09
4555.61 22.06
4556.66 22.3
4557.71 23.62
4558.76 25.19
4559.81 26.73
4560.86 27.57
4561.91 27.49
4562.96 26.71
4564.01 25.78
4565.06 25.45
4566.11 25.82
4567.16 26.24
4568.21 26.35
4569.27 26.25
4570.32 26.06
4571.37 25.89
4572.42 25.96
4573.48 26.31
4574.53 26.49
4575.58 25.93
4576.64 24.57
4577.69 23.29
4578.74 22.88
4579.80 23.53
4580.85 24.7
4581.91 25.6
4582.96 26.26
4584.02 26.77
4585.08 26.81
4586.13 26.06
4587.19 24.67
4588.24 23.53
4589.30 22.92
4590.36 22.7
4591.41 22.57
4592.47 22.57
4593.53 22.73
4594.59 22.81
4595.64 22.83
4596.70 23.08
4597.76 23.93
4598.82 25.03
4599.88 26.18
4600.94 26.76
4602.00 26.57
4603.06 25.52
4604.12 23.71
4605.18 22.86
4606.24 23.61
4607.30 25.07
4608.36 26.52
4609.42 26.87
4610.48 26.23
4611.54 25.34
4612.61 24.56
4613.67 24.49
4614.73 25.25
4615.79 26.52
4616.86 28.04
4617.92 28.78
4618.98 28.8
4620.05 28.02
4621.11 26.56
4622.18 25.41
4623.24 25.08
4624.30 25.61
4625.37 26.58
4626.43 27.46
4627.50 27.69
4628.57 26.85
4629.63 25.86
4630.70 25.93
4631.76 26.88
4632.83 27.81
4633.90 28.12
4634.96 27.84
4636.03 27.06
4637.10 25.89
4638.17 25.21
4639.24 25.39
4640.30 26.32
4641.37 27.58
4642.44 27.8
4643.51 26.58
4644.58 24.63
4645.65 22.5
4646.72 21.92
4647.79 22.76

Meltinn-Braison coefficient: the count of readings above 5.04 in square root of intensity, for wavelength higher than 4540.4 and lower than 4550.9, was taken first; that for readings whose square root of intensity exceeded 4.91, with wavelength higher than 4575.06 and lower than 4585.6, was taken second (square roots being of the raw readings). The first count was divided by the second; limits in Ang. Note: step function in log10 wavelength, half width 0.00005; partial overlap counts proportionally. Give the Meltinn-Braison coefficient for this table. 0.57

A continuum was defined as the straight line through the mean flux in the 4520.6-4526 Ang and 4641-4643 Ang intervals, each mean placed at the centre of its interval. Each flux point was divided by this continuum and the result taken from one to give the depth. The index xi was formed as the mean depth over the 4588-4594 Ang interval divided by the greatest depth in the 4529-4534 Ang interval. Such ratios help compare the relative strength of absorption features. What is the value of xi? 1.12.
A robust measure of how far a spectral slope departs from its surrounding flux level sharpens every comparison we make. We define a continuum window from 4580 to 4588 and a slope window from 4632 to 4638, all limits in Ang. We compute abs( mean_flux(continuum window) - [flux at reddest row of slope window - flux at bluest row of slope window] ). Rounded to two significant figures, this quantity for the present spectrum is 28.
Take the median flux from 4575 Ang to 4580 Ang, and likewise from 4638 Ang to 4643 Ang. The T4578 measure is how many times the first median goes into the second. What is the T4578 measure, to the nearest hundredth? 1.12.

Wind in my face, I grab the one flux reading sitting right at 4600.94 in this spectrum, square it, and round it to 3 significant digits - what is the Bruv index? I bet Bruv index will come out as 716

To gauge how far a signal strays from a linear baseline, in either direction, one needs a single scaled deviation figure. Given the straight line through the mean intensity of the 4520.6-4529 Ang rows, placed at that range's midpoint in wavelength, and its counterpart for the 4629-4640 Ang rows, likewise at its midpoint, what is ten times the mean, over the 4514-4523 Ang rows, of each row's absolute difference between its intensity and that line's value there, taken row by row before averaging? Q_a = 7.3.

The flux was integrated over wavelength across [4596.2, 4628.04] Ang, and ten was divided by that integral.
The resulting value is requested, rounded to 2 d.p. 0.01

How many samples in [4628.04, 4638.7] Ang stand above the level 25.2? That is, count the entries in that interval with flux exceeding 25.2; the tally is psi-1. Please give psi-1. 10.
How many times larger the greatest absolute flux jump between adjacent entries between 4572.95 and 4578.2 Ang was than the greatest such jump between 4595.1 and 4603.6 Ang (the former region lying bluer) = 1.2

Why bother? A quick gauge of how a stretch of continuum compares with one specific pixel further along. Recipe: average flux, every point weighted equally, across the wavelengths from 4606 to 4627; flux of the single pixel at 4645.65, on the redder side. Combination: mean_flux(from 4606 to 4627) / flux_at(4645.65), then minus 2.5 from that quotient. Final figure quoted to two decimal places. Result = -1.33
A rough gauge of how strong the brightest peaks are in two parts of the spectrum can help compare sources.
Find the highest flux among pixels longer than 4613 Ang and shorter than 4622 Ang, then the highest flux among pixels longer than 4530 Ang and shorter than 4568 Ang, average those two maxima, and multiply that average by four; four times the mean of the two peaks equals 112.7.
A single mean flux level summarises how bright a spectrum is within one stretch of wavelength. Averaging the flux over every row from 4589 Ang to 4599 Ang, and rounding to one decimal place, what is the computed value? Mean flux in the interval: 23.1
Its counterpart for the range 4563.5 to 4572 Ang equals 26.0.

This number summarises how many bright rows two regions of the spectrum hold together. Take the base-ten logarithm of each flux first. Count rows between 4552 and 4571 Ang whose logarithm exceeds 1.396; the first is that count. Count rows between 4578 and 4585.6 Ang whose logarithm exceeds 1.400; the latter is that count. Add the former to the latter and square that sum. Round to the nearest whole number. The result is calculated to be 289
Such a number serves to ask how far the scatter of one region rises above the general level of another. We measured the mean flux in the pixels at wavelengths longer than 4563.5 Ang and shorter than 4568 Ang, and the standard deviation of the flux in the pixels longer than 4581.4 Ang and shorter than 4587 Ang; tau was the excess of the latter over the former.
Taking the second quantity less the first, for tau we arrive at -25.4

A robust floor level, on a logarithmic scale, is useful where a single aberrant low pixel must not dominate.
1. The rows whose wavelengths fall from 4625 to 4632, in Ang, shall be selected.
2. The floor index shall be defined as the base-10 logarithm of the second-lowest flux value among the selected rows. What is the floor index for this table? 1.41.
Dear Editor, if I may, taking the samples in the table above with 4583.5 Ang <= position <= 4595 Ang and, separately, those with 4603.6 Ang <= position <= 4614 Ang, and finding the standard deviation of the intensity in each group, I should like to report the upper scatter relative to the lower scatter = 0.76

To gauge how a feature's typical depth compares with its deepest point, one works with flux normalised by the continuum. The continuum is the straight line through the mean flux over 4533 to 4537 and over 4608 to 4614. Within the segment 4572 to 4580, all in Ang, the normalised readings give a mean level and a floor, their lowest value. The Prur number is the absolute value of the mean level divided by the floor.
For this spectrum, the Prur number 1.09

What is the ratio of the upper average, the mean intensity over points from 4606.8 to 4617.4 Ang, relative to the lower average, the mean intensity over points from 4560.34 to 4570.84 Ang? 0.98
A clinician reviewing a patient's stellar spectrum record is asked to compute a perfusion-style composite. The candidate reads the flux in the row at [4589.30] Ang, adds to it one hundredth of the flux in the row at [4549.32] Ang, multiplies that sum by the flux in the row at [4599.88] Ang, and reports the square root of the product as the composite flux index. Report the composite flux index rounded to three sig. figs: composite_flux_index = 24.6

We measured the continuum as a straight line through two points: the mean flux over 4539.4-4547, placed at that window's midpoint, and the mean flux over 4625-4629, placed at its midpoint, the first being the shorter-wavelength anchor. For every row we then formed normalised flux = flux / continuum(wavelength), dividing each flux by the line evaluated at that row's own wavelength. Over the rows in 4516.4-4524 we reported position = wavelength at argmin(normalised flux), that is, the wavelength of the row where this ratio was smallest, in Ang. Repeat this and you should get 4521.12 Ang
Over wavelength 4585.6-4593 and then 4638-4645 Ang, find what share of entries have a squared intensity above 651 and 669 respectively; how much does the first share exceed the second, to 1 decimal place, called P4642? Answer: -0.4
